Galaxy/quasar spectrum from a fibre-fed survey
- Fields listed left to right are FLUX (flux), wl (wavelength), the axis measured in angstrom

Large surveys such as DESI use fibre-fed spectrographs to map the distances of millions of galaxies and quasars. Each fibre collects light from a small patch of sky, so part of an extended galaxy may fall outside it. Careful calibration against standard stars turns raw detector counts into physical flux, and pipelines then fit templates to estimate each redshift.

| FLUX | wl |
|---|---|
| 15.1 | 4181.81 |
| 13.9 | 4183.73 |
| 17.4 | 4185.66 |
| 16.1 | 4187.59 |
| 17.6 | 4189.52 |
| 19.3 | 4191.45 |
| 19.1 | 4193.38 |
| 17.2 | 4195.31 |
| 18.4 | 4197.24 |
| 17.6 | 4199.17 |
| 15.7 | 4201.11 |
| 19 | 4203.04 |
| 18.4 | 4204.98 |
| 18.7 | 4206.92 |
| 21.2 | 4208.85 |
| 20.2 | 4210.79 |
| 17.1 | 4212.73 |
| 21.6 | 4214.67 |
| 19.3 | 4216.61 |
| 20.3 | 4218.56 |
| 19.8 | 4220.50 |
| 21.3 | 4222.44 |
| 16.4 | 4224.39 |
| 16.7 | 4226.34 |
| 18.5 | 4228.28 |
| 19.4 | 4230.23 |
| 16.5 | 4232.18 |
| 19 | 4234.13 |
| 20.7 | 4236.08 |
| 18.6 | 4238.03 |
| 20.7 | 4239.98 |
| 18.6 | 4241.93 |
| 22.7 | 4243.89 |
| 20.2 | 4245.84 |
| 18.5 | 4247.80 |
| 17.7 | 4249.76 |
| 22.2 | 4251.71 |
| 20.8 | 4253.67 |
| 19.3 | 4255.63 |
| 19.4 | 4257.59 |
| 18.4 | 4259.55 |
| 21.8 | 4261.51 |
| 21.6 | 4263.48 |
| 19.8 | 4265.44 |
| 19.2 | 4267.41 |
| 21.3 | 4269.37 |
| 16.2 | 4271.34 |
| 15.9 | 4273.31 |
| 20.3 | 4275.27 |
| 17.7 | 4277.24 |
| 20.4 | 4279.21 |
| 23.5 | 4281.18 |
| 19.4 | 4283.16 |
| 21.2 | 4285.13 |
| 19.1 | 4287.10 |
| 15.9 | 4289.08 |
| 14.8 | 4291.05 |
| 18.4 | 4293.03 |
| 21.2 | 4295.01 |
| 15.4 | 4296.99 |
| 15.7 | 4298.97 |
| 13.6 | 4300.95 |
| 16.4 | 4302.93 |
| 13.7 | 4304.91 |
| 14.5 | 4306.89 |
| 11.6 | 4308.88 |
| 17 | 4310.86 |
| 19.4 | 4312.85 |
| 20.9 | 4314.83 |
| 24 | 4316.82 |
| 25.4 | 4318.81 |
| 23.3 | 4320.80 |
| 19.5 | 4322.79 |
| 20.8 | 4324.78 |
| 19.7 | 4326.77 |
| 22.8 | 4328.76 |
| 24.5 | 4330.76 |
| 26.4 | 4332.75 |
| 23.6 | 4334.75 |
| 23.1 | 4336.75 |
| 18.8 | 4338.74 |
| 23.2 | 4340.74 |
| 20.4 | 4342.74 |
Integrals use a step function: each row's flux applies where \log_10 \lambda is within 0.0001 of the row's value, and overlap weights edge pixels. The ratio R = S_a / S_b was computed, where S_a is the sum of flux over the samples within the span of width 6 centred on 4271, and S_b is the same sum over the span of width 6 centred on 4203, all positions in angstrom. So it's 1.01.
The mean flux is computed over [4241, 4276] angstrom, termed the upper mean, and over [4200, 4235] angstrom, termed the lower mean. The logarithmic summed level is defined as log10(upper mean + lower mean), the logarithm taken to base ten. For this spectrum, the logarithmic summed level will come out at 1.59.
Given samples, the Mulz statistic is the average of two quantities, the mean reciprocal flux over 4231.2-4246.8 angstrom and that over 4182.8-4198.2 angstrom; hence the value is 0.055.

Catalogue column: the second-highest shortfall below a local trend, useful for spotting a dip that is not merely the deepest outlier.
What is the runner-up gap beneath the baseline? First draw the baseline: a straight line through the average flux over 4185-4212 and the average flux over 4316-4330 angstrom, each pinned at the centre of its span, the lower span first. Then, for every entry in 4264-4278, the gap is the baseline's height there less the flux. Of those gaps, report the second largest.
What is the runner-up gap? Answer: 4.4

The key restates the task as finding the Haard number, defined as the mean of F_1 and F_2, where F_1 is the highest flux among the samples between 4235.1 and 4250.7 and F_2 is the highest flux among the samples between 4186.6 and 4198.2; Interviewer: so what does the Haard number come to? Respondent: 21.0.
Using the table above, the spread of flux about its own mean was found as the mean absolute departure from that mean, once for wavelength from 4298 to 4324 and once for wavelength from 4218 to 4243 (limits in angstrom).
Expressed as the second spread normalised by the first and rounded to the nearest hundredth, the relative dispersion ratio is 0.35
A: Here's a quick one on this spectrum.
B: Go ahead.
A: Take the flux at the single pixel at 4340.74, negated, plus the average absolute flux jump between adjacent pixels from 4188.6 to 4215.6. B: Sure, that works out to -21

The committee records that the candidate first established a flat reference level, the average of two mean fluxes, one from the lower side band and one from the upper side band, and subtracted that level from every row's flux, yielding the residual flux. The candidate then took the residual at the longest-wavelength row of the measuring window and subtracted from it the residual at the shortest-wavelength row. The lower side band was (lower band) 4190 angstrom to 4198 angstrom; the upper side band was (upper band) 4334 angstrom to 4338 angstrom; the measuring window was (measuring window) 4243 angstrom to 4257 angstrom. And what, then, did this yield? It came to -3.4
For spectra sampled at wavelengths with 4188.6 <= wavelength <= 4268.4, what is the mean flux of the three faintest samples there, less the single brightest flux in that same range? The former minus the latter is -6.5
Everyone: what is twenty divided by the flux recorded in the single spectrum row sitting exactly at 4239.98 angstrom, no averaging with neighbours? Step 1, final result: 0.97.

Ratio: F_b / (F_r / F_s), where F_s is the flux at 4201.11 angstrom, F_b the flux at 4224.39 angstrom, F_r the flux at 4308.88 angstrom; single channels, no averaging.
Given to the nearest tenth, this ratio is 22.2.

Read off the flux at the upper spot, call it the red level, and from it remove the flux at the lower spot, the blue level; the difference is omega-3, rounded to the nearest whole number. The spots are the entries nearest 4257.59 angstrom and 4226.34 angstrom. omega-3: 3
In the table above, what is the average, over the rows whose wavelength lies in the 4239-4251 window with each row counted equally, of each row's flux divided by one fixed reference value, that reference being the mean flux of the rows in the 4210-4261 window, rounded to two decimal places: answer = 1.02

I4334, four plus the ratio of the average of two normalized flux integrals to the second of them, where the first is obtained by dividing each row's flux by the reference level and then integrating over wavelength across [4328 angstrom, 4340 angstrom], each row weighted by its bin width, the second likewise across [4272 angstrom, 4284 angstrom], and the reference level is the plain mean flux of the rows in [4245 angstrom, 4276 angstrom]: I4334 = 5.10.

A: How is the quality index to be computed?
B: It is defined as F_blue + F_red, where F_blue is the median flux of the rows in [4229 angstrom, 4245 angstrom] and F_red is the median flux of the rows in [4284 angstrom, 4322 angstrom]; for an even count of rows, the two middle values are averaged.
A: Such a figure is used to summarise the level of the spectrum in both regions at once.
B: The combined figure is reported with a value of 36.2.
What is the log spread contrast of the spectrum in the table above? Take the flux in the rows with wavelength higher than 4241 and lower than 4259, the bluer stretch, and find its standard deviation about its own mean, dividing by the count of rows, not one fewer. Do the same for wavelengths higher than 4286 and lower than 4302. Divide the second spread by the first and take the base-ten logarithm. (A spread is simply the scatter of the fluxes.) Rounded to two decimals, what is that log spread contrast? 0.17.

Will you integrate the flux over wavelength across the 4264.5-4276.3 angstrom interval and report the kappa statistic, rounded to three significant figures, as 222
